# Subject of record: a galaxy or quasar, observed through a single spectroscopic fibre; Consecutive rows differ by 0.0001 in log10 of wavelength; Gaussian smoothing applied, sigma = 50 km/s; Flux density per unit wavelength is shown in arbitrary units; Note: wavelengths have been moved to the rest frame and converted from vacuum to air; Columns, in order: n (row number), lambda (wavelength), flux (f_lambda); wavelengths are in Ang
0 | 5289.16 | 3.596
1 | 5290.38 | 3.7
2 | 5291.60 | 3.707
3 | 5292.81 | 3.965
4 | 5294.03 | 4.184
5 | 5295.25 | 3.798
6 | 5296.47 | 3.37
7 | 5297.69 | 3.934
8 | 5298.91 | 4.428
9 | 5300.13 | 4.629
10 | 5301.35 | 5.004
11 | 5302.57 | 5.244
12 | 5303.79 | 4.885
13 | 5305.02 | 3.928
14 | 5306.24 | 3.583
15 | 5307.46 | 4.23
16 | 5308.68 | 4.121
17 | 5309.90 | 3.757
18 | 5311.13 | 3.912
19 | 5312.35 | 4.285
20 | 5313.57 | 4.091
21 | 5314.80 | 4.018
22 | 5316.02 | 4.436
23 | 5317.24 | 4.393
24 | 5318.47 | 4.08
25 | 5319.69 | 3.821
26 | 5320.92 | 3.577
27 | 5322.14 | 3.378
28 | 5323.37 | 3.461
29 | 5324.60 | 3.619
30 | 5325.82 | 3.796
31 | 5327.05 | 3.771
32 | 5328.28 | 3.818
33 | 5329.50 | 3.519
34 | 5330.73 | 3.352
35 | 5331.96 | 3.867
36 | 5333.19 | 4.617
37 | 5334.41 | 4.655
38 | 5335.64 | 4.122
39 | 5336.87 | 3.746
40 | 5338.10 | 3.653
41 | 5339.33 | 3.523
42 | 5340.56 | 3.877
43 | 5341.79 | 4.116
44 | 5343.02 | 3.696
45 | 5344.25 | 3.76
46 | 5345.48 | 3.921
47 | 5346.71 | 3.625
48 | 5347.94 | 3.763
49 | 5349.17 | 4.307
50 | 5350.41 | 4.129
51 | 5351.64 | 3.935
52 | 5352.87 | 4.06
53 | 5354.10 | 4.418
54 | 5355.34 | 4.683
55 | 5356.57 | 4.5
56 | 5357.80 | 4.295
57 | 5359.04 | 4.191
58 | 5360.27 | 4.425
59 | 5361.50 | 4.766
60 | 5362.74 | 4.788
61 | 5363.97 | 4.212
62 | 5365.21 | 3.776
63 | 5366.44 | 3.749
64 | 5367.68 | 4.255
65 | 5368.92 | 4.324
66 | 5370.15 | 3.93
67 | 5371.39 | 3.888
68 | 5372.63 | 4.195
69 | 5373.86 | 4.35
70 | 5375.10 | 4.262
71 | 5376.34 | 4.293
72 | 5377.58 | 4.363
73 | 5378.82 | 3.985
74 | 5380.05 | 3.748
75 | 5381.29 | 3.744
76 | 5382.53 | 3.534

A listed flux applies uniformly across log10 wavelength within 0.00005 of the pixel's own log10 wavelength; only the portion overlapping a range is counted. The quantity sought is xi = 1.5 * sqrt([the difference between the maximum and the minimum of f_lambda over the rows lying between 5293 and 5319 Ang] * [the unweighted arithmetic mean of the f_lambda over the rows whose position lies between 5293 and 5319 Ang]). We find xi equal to 4.2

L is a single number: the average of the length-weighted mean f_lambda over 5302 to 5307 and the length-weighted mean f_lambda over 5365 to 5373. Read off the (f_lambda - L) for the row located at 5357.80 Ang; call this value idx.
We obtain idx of 0.1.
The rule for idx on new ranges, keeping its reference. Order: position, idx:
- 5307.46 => 0.0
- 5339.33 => -0.7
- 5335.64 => -0.1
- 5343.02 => -0.5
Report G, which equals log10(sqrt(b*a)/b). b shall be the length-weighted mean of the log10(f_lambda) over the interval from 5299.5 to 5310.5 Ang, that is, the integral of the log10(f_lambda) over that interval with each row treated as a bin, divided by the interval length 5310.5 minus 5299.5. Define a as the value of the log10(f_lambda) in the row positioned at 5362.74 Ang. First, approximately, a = 0.68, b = 0.638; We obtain 0.014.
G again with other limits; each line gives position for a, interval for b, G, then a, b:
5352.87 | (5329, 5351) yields 0.007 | 0.61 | 0.590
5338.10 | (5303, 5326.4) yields -0.013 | 0.56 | 0.598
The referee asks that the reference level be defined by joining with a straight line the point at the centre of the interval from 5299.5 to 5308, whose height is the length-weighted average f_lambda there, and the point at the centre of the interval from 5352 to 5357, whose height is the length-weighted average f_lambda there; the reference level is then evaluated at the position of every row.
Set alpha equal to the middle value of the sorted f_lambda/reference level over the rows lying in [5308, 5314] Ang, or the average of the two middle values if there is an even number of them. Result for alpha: 0.91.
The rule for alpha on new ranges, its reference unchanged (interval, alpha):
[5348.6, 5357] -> 0.98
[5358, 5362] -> 1.01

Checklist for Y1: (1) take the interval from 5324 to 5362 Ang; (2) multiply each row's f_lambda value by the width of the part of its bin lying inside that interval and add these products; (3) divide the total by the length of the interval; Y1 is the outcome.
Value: 4.02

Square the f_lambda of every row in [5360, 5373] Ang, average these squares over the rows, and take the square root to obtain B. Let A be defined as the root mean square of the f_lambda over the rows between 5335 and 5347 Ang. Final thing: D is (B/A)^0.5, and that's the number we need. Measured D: 1.05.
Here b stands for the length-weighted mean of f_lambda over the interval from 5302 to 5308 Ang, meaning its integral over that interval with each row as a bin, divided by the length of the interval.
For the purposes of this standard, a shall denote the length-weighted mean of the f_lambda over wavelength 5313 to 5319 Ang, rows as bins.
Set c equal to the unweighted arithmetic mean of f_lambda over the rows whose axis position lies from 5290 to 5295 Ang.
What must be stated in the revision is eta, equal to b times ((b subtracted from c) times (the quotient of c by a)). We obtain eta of -1.9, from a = 4.20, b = 4.4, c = 3.89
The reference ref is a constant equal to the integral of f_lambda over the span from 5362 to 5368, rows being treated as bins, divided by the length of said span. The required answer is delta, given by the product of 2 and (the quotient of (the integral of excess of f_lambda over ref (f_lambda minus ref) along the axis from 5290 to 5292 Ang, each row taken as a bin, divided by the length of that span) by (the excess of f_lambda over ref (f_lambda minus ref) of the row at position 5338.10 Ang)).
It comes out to 1.8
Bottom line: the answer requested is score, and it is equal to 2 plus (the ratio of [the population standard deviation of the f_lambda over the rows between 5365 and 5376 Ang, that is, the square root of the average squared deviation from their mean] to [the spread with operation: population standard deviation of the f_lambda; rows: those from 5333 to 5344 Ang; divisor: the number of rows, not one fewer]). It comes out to 2.59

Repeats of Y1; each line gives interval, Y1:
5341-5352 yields 3.92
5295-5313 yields 4.22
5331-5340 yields 4.00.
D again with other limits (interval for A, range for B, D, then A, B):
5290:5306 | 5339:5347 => 0.94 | 4.25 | 3.79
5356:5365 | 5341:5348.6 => 0.93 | 4.46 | 3.82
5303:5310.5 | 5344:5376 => 1.01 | 4.11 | 4.19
